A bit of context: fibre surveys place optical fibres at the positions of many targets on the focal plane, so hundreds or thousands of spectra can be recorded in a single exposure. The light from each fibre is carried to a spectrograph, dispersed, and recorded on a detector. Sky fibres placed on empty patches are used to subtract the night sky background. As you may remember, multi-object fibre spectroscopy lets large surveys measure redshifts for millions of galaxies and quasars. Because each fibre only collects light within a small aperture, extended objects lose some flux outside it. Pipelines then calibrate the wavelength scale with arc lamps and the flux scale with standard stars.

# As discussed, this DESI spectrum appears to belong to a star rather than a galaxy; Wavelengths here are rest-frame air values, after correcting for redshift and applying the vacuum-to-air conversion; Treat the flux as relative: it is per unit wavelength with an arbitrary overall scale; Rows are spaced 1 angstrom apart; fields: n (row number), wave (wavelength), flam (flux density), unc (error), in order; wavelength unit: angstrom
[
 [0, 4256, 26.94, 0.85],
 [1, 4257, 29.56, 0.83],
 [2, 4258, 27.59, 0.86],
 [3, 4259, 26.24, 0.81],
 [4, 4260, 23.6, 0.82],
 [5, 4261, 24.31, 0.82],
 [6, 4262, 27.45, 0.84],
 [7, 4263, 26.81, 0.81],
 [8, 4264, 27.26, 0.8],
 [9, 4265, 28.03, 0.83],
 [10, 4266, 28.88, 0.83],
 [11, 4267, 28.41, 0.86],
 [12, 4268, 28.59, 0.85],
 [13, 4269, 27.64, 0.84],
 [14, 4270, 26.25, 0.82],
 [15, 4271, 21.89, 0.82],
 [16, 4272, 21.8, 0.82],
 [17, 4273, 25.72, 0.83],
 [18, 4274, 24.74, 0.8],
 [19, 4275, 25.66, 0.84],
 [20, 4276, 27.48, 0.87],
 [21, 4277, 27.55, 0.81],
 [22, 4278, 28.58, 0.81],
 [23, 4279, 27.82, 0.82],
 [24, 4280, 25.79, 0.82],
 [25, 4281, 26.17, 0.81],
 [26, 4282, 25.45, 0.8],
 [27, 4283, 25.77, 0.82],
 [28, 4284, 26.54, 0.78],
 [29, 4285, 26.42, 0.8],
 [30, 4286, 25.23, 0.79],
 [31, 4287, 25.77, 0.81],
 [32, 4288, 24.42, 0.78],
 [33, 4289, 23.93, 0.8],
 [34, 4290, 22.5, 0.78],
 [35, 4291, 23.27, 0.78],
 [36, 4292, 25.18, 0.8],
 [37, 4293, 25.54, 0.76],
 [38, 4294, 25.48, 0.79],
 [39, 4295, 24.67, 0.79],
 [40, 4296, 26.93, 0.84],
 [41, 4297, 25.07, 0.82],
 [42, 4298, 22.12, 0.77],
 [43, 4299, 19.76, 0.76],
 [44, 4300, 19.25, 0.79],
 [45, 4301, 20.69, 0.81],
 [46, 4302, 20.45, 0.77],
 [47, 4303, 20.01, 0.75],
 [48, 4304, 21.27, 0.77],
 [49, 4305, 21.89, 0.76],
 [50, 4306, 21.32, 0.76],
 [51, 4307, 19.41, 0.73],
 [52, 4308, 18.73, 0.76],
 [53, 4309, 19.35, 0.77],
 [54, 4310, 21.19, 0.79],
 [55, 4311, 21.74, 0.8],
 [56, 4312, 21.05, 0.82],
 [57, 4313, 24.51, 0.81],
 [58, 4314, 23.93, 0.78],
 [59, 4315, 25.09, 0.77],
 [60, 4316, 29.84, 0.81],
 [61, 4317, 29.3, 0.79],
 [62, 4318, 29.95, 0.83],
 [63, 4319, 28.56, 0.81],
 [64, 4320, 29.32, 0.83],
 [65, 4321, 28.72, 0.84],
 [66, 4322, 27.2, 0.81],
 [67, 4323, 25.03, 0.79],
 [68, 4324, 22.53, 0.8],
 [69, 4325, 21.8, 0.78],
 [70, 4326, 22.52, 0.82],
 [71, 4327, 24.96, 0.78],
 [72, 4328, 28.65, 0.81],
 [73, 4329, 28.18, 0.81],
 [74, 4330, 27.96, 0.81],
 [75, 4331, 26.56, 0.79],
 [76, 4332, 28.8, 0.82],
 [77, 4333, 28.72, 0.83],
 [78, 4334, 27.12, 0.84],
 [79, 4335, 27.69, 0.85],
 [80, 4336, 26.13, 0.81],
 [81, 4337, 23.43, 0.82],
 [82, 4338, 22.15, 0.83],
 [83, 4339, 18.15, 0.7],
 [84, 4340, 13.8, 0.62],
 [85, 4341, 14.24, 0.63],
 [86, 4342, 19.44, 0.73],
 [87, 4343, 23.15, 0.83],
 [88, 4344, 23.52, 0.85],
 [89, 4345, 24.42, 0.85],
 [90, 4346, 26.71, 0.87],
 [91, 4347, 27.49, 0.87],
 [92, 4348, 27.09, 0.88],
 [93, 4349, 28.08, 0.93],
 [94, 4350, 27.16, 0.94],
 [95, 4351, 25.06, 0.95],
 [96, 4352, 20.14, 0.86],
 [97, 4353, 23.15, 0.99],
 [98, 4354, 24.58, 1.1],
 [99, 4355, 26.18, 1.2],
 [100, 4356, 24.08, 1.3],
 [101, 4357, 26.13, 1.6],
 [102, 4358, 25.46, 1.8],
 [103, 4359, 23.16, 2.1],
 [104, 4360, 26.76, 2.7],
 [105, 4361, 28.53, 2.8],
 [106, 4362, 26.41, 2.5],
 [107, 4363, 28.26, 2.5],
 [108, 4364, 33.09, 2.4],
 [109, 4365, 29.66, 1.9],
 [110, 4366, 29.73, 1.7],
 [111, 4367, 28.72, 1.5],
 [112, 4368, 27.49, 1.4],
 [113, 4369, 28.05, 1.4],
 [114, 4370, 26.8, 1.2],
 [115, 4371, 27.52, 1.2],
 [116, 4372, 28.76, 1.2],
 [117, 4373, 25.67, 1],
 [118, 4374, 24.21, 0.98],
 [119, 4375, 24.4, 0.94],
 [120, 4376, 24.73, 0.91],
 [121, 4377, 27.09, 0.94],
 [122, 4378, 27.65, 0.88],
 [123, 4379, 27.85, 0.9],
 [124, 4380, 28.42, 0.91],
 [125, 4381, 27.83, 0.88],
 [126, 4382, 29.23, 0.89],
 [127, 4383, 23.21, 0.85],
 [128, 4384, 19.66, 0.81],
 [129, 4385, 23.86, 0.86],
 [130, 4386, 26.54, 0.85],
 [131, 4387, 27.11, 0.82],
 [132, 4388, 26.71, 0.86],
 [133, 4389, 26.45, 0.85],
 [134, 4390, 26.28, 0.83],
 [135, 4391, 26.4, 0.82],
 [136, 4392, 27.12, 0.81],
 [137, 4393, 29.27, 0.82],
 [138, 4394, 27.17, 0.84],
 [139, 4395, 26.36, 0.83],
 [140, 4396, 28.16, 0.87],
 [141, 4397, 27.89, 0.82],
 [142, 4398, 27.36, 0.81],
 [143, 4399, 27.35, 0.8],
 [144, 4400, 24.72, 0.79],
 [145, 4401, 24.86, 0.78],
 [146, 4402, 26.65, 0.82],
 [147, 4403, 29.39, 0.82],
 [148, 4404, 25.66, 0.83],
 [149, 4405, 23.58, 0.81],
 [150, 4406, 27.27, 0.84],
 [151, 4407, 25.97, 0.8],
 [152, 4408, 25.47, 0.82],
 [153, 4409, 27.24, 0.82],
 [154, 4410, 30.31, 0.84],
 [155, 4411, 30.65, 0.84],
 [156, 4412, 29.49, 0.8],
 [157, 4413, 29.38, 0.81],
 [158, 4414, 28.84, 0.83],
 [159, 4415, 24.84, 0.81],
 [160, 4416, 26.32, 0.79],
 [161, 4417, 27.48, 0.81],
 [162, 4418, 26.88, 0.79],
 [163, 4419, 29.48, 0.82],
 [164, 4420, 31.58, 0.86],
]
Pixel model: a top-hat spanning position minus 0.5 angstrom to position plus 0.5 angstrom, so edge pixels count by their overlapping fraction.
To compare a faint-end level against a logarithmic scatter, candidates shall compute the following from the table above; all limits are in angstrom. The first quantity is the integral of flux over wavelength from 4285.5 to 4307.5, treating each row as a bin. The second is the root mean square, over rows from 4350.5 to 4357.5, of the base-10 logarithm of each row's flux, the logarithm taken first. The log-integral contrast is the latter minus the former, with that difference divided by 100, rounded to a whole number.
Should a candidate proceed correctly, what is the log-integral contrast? -5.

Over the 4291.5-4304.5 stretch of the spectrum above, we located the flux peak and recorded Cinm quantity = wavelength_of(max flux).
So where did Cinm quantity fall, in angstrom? 4296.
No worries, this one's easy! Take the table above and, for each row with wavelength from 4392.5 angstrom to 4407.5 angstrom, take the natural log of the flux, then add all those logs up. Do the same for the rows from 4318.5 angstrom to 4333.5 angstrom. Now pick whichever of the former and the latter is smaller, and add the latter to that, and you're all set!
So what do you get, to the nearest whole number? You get 98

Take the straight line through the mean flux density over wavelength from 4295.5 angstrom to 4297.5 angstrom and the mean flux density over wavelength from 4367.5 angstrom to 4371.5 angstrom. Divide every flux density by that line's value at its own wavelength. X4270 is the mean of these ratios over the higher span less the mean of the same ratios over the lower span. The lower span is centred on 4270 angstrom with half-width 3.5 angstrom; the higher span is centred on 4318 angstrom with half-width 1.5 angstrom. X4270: 0.10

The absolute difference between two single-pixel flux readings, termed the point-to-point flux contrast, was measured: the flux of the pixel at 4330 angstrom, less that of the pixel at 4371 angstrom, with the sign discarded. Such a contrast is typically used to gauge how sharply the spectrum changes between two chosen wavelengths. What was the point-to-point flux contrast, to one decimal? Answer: 0.4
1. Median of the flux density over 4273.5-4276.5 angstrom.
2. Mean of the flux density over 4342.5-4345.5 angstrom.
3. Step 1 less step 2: 2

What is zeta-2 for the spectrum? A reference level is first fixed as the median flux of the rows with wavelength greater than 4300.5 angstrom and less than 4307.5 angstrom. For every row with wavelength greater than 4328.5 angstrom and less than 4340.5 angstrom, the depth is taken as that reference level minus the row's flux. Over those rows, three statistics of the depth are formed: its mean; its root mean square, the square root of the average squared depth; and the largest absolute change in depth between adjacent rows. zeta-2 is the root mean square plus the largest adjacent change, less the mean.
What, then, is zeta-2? 14.7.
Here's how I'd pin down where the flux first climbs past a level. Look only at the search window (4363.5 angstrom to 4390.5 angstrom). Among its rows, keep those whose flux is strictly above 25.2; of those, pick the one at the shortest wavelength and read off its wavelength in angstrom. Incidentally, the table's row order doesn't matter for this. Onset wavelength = 4364 angstrom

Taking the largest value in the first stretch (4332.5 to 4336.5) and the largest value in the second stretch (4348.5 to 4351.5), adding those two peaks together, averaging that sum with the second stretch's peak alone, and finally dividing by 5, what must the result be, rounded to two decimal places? 8.49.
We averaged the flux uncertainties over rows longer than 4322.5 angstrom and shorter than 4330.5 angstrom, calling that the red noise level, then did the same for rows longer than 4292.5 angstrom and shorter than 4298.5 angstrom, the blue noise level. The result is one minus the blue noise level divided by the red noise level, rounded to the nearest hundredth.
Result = 0.01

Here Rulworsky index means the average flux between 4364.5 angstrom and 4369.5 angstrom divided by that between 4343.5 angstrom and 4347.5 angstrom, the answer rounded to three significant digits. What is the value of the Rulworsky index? 1.13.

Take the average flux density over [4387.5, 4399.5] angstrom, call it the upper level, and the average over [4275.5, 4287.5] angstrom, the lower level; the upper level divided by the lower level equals 1.02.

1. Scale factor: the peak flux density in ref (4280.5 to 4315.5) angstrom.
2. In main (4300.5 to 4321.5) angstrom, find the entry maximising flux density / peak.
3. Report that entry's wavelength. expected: 4318 angstrom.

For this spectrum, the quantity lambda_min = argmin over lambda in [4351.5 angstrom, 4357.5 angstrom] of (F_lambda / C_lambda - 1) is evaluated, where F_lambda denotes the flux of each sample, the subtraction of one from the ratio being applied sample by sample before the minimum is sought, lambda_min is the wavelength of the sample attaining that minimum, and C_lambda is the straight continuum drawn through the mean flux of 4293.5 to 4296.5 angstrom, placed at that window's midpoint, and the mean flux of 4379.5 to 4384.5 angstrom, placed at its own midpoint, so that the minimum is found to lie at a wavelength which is 4352 angstrom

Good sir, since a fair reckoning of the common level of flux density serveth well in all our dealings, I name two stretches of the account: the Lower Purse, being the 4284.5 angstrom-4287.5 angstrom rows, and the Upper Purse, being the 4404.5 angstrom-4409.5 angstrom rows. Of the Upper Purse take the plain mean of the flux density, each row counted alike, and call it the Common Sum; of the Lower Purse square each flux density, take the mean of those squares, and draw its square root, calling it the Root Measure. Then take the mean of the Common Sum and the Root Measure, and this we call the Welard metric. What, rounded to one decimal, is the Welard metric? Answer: 25.9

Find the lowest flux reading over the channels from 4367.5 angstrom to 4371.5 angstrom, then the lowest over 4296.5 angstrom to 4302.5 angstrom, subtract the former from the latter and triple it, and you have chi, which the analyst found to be -23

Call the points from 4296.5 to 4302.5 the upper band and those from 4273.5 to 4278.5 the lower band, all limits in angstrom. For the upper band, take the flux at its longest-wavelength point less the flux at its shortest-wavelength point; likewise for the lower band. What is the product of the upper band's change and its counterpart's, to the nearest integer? -18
